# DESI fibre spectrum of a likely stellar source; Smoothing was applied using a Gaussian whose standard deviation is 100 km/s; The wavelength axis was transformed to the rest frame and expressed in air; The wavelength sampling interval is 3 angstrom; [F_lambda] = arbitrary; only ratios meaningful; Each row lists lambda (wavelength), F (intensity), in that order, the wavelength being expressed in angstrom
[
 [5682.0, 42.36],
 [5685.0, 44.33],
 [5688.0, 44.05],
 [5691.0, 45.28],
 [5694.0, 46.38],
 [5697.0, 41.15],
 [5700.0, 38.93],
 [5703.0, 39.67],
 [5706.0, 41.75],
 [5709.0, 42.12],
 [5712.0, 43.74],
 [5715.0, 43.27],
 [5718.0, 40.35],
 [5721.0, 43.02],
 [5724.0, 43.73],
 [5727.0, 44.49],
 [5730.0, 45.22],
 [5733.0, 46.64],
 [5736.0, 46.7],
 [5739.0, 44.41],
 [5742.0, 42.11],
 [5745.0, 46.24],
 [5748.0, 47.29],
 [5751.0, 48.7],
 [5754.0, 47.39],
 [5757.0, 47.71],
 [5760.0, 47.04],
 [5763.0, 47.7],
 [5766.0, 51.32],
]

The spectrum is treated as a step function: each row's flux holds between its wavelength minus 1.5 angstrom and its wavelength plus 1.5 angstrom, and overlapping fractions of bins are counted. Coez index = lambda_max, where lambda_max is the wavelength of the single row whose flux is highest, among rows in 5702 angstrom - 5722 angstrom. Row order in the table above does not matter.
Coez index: 5712.0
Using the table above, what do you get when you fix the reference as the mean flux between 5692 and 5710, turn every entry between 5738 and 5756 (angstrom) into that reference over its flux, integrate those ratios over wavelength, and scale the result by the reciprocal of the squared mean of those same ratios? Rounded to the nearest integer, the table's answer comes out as 20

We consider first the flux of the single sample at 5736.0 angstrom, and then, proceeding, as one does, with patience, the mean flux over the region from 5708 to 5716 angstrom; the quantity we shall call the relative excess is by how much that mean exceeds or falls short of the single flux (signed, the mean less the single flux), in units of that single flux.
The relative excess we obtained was -0.08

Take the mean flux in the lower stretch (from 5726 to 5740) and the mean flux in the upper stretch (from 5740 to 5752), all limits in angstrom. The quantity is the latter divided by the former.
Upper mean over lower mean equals 1.01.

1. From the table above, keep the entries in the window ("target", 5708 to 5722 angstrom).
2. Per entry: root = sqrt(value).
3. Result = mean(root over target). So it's 6.52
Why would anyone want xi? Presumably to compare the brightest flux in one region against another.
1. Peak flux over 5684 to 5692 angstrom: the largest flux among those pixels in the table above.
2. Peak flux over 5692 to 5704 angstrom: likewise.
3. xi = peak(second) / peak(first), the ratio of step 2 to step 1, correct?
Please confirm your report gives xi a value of 1.02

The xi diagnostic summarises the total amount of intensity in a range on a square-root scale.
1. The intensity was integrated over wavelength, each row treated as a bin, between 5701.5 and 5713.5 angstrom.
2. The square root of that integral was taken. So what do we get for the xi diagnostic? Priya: 22.4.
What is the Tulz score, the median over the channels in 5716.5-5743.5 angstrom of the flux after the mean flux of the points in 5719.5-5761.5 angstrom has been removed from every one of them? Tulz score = -1.4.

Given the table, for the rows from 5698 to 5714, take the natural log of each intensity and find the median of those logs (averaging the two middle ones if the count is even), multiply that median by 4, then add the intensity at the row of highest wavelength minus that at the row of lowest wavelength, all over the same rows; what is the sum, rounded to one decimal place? 19.7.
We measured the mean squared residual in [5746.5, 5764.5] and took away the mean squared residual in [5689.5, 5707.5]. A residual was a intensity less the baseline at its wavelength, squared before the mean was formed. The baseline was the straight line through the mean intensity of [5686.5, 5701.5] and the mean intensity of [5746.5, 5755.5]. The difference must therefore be -10.3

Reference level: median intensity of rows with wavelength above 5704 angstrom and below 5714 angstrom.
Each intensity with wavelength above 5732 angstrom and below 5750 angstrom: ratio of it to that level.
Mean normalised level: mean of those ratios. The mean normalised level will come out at 1.08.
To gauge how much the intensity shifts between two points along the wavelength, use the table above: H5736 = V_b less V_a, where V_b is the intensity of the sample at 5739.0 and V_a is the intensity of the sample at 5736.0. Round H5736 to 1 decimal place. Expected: -2.3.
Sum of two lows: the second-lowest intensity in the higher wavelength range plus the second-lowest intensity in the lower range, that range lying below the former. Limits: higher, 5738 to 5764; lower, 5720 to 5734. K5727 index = 88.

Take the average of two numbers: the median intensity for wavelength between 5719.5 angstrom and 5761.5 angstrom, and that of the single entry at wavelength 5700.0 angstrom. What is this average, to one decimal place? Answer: 42.7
